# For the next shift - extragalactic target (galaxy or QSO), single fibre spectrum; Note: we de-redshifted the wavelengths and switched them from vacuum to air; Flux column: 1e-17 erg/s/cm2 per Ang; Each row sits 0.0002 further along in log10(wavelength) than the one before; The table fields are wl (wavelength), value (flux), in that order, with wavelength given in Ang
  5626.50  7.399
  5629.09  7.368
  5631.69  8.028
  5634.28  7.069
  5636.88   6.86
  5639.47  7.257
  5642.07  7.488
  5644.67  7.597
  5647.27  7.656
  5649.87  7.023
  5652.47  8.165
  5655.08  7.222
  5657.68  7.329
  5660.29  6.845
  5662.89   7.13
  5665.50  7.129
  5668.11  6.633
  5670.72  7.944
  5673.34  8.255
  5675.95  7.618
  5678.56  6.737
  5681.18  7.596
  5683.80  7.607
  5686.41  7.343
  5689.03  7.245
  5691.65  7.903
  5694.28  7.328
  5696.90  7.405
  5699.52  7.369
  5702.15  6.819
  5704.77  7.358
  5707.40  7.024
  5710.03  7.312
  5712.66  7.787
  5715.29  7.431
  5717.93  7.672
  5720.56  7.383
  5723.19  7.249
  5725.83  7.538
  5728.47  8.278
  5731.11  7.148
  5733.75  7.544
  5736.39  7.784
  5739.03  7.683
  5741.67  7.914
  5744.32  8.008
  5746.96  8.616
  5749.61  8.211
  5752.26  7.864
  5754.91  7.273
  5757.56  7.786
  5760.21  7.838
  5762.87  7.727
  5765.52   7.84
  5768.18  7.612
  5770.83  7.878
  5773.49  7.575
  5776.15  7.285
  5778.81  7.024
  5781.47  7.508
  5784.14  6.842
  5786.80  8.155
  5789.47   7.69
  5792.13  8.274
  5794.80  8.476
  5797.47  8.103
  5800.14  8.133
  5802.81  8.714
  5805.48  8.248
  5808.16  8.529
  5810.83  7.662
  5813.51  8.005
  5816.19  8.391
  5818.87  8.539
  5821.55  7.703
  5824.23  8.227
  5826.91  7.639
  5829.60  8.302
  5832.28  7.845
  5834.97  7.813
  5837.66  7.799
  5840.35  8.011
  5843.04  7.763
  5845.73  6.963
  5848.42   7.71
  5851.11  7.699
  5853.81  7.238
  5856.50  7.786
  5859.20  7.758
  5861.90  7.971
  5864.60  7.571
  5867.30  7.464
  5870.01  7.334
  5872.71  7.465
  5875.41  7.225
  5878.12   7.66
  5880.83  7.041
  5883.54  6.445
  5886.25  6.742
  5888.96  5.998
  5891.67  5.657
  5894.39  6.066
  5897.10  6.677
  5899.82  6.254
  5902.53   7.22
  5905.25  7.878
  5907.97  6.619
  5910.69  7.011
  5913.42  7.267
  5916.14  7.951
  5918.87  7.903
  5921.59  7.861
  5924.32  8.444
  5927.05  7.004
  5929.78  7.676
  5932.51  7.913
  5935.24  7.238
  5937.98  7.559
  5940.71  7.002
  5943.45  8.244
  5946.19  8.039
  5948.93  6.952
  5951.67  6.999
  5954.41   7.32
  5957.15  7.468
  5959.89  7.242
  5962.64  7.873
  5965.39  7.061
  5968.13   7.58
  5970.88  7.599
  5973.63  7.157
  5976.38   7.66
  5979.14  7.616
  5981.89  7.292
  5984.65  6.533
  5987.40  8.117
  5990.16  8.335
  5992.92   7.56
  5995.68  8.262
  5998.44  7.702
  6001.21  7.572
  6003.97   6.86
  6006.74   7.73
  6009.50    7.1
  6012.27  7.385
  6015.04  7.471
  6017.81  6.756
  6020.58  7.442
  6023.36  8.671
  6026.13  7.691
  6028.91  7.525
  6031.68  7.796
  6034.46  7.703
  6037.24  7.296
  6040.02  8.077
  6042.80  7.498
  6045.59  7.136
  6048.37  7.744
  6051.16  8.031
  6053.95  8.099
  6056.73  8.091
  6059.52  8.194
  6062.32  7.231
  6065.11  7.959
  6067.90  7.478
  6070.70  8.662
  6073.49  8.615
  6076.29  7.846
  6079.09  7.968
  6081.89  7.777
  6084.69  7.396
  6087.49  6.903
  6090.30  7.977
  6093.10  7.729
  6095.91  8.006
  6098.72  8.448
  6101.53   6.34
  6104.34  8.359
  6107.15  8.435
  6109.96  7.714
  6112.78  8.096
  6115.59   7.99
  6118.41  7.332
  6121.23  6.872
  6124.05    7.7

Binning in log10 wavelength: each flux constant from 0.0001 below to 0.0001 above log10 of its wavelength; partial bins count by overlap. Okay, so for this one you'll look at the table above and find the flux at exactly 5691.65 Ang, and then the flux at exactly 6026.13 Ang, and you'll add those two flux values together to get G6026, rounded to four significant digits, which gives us 15.59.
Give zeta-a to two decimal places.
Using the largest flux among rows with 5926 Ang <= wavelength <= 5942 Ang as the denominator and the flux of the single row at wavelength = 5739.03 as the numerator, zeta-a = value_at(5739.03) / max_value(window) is 0.97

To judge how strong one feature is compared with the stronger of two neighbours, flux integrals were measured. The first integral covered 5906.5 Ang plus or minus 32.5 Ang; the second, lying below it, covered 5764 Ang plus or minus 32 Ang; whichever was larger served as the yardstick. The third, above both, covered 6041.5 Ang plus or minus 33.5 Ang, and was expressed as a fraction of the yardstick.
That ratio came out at 1.04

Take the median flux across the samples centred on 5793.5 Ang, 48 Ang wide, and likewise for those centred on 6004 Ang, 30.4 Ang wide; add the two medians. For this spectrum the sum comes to 15.61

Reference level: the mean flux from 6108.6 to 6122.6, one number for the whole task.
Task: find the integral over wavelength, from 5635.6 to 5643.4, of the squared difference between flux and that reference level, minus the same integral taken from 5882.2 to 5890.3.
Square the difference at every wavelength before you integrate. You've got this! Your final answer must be -10.8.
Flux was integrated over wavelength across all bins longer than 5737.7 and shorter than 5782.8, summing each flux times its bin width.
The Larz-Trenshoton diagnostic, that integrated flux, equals 349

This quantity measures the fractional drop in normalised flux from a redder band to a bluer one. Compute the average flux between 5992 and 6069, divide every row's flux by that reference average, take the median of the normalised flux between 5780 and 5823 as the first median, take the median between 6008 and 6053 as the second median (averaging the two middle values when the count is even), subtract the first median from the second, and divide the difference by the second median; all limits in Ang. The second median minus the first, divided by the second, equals -0.08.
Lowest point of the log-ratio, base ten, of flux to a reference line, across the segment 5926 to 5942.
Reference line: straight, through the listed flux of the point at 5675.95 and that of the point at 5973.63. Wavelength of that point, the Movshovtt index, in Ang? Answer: 5927.05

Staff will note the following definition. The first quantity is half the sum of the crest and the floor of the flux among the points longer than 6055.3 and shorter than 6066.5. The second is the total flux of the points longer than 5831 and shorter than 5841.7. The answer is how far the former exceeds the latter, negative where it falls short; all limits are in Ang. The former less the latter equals -23.8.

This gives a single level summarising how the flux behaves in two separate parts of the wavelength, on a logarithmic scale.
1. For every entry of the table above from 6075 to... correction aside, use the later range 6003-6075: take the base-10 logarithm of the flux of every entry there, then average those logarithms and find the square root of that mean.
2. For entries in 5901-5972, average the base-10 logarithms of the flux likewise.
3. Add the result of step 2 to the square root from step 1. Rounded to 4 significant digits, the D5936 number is 1.815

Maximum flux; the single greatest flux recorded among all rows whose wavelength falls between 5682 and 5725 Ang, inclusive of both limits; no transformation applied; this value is 7.903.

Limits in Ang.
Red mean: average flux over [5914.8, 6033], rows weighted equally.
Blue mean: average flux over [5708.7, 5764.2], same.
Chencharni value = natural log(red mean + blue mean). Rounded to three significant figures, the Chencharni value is 2.73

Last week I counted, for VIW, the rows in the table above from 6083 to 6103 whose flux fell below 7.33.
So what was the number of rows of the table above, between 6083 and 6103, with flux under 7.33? 2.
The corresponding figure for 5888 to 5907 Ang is 6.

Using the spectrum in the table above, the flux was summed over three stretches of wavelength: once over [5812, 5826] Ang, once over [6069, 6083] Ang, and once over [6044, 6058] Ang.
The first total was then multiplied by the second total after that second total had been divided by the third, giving 42.7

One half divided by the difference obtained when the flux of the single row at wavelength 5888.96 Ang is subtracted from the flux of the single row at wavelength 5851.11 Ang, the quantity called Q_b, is 0.3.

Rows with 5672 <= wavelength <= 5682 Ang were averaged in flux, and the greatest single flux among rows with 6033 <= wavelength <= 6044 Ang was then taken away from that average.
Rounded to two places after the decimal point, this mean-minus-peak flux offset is -0.53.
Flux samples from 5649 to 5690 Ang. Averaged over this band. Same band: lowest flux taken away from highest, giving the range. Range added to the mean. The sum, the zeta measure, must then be 9.0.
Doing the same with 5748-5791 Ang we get 9.0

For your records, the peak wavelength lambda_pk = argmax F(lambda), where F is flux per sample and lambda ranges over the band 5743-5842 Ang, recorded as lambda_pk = 5802.81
